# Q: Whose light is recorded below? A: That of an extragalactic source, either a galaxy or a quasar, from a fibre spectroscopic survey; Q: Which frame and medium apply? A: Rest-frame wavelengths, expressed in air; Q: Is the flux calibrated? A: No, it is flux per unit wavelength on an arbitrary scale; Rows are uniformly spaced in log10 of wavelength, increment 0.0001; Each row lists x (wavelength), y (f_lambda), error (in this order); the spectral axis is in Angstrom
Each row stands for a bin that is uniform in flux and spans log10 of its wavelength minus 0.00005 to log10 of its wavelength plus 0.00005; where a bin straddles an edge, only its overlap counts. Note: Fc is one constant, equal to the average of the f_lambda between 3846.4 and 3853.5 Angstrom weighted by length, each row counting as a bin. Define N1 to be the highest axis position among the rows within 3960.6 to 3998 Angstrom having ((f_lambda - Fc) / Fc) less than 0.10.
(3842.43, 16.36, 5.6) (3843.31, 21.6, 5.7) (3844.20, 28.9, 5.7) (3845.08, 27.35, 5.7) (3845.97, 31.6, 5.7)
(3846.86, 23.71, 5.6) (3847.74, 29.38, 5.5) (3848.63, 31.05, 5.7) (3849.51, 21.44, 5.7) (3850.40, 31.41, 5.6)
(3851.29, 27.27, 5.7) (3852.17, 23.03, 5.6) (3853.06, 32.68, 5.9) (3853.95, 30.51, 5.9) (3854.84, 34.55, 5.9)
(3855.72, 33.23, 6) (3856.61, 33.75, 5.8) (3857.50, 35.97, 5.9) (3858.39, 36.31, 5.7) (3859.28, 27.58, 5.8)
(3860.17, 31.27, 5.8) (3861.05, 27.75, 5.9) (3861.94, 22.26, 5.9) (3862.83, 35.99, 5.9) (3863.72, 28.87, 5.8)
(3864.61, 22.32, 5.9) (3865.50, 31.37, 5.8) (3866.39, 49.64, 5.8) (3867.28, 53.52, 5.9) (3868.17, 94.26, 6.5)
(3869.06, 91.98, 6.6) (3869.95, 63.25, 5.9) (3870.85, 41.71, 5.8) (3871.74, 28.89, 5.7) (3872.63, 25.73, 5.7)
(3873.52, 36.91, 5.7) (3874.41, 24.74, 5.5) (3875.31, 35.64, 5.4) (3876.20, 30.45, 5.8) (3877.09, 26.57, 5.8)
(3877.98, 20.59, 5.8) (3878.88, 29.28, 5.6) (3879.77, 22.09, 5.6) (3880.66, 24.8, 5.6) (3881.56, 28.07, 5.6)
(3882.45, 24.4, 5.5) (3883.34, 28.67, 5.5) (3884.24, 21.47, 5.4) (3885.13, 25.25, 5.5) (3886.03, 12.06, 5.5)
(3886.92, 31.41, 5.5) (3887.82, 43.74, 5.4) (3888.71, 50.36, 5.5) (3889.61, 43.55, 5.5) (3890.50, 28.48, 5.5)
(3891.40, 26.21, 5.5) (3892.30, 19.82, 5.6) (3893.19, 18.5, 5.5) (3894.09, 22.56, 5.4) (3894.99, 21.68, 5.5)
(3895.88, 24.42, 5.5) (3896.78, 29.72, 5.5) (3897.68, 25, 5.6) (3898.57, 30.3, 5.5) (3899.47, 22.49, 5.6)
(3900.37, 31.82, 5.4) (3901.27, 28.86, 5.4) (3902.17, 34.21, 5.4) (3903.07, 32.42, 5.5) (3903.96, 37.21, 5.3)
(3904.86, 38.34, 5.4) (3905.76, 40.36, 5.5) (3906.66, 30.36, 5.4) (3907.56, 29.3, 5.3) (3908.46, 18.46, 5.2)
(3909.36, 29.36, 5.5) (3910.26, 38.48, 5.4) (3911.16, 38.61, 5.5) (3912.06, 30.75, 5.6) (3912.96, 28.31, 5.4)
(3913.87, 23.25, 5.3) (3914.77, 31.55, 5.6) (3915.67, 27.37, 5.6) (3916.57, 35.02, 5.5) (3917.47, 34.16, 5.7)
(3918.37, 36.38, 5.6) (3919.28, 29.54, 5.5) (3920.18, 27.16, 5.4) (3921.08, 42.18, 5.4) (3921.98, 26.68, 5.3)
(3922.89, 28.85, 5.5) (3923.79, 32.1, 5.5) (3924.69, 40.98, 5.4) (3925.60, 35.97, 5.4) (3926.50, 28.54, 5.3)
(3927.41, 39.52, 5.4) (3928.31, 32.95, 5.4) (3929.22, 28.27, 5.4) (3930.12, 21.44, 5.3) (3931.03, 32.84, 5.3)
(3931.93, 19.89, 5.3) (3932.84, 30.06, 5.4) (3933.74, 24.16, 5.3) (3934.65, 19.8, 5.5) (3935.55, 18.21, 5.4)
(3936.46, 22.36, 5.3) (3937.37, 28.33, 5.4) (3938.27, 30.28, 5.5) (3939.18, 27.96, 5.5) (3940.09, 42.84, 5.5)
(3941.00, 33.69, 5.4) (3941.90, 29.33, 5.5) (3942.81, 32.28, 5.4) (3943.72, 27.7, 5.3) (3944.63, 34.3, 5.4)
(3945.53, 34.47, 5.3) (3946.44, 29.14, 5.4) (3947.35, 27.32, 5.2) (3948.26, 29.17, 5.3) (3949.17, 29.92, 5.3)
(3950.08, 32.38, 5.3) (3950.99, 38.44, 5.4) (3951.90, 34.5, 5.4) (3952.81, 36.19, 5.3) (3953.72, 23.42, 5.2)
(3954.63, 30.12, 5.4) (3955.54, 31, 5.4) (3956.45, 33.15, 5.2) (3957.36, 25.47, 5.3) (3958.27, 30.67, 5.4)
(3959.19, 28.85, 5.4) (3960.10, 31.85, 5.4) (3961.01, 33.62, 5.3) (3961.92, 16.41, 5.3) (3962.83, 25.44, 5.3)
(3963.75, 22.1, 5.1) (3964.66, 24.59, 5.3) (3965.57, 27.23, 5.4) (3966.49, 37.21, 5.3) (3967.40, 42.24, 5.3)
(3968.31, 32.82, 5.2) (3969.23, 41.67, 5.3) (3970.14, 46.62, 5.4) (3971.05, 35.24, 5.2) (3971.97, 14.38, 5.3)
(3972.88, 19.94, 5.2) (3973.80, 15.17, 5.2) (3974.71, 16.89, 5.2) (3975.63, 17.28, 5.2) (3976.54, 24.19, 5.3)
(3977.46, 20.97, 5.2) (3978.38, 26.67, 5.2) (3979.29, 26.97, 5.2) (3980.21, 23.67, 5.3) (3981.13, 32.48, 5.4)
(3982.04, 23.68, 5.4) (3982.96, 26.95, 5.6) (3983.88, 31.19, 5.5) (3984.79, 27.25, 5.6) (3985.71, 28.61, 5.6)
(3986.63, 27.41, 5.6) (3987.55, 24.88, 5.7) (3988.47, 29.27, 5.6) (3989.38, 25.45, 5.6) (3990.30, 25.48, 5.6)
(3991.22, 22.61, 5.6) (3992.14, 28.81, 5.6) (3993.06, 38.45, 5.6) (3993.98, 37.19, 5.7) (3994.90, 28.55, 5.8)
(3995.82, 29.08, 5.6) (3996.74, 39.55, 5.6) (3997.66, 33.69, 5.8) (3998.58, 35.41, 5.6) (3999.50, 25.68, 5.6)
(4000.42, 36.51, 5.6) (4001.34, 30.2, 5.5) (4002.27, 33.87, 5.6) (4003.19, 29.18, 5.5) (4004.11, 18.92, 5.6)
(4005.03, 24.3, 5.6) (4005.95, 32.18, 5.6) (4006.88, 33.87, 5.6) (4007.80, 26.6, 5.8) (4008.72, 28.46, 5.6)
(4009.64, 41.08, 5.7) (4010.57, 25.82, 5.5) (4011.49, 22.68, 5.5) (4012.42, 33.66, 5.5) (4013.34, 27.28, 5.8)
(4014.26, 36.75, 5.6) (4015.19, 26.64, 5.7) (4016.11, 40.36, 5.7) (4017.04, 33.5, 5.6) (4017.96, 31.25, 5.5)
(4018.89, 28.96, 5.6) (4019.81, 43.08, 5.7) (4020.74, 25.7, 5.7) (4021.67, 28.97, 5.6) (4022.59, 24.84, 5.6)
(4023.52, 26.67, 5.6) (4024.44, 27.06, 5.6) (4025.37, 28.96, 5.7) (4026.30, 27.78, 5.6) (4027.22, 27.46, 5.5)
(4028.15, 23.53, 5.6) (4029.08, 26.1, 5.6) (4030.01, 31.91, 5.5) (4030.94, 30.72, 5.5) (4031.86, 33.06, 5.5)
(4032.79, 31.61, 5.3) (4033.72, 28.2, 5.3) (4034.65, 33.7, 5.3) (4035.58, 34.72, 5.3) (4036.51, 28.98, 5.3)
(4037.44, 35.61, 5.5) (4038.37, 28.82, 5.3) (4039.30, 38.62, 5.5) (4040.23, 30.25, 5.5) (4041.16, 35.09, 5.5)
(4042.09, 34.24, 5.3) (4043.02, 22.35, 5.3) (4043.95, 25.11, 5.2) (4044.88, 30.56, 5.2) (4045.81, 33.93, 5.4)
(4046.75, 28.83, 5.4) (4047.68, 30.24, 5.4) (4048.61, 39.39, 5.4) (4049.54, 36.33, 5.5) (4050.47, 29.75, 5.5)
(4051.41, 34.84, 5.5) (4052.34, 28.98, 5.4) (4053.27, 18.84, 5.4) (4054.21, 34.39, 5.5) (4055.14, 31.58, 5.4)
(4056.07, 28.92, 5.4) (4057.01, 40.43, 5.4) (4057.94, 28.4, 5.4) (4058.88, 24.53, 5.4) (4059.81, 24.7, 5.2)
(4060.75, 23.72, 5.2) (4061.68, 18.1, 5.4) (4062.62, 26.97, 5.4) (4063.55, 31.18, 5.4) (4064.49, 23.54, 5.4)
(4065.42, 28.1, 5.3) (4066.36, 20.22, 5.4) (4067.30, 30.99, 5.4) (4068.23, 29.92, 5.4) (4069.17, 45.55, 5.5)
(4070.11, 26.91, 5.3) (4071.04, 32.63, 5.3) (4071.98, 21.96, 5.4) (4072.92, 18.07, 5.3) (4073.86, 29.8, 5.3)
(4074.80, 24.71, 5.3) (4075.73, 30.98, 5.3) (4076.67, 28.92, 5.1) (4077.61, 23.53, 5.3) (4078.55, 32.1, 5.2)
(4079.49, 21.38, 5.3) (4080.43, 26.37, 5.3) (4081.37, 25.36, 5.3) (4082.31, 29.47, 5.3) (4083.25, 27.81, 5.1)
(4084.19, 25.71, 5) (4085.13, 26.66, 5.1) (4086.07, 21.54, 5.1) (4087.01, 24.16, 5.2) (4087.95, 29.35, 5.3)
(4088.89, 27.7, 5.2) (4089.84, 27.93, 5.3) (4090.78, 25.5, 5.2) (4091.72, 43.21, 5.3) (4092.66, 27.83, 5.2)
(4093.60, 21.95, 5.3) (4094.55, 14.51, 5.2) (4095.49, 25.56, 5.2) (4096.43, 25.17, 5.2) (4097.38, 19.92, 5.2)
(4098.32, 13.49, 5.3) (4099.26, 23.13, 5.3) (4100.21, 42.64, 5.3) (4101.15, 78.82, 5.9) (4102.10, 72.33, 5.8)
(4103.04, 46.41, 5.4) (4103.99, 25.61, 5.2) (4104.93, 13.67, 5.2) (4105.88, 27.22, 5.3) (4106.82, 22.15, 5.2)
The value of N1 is 3995.82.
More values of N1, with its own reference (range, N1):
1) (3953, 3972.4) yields 3971.97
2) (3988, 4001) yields 3999.50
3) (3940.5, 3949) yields 3948.26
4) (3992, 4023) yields 4022.59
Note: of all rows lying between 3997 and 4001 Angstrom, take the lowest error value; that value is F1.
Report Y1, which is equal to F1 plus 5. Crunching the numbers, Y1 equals 10.6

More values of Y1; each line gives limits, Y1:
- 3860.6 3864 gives 10.8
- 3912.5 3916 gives 10.3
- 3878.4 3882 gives 10.6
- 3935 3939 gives 10.3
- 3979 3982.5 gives 10.2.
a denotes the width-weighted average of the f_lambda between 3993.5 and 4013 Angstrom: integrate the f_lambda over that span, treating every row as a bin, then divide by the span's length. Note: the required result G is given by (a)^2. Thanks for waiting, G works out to 947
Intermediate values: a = 30.8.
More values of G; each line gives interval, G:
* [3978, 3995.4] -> 795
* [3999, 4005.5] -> 809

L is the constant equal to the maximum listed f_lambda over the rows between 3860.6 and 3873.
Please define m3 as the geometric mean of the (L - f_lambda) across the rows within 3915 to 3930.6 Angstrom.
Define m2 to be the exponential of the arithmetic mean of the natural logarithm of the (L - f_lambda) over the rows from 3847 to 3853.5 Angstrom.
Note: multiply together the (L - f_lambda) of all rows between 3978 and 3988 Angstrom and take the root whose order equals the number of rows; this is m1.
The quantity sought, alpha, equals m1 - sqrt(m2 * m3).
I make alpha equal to 3.0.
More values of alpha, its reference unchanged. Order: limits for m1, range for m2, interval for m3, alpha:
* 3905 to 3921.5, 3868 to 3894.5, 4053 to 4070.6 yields 62.3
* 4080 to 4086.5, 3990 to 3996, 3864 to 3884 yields 68.1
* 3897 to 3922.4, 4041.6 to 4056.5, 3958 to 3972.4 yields -0.6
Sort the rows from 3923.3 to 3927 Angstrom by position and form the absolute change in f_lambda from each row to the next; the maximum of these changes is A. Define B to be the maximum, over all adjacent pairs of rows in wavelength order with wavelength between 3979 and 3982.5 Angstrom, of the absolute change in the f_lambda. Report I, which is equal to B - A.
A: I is -0.1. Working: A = 8.9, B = 9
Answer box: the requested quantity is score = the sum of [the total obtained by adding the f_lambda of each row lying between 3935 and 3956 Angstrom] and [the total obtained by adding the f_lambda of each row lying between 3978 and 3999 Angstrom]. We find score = 1377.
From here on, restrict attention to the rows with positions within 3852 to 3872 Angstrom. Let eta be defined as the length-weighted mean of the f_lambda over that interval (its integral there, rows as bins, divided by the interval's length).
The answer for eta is 39.9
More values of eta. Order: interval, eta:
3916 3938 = 29.8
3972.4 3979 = 20.3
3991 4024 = 30.9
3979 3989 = 27.5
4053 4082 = 27.6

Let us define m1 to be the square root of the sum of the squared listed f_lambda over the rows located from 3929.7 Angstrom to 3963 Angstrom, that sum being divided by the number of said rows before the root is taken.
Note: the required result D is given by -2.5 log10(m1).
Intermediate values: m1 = 29.6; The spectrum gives -3.68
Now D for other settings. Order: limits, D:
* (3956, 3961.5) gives -3.72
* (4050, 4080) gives -3.64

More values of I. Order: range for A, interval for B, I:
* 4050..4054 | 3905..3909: 0.7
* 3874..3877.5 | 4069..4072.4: 7.7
